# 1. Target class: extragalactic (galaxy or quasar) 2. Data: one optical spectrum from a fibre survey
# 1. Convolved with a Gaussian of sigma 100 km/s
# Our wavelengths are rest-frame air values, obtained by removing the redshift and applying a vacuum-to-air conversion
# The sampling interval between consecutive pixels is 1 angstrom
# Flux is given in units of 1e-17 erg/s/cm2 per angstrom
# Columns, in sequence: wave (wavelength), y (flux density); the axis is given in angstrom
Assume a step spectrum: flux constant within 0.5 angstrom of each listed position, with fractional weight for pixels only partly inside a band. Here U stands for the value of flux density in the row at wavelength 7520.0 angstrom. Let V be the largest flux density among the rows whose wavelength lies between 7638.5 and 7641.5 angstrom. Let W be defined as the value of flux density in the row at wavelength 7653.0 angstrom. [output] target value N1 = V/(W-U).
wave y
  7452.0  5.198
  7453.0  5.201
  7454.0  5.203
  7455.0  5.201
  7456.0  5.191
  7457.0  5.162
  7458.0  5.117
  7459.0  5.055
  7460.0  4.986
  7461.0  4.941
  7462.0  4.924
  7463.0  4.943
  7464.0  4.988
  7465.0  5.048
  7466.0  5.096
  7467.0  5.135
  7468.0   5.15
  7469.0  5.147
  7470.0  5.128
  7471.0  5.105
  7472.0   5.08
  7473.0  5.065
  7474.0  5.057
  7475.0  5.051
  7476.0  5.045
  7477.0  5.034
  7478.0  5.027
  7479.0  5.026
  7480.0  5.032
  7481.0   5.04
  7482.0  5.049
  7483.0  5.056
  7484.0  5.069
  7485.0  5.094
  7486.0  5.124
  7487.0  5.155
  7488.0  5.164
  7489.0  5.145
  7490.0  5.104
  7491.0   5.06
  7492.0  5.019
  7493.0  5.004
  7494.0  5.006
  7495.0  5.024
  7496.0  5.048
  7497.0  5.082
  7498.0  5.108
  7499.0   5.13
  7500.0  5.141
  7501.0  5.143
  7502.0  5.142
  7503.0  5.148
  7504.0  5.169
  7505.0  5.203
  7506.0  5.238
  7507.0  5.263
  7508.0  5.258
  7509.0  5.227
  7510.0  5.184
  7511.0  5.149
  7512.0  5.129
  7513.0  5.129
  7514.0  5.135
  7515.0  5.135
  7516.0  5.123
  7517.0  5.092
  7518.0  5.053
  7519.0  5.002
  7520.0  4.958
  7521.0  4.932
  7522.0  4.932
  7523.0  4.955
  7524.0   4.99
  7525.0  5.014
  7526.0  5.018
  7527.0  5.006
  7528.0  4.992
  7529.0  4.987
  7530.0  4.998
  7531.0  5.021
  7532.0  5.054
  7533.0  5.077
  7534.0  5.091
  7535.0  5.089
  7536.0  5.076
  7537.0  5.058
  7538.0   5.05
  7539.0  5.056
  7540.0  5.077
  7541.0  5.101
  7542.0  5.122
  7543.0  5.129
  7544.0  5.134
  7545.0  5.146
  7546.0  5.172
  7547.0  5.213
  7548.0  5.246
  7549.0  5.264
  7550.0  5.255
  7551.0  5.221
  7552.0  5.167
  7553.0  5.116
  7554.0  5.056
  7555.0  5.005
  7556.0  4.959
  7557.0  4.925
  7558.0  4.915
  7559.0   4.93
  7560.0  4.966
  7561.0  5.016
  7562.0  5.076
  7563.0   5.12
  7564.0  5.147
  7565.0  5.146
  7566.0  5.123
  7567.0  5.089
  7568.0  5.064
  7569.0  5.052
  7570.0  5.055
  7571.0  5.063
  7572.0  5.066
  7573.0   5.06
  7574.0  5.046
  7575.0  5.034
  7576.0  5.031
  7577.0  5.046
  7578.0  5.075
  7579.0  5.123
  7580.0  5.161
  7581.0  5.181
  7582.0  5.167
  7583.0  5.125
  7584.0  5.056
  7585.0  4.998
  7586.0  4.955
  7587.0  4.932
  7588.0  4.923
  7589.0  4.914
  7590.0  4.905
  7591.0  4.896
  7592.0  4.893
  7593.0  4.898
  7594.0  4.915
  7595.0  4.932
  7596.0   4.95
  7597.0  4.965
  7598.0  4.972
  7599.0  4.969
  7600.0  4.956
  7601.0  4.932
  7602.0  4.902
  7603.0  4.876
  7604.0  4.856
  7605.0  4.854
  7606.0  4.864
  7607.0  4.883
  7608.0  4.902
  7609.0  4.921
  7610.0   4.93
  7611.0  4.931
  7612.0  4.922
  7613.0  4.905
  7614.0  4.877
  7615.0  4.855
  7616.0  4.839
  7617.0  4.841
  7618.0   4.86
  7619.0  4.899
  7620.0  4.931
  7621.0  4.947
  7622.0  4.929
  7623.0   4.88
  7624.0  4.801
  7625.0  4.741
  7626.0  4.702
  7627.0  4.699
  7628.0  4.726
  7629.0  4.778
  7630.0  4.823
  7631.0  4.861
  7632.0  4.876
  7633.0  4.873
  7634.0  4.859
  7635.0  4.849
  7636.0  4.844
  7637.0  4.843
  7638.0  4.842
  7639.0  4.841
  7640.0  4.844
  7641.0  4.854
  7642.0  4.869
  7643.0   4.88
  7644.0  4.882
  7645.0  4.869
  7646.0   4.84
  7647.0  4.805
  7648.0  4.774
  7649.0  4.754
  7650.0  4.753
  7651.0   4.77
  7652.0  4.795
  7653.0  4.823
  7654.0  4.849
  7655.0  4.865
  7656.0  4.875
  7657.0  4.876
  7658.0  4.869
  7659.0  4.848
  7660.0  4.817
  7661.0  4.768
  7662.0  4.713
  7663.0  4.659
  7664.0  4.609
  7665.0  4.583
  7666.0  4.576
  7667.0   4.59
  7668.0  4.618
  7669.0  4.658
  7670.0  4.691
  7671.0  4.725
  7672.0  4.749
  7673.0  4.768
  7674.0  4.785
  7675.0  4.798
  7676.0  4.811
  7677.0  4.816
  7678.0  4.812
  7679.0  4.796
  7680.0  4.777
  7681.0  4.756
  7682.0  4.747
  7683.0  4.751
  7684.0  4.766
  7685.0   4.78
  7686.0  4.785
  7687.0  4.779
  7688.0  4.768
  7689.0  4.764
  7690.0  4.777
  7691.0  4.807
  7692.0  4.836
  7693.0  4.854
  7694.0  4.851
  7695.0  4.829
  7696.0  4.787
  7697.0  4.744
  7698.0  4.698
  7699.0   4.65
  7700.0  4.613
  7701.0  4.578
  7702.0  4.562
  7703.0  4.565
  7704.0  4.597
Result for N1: -36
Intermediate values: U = 4.958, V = 4.854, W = 4.823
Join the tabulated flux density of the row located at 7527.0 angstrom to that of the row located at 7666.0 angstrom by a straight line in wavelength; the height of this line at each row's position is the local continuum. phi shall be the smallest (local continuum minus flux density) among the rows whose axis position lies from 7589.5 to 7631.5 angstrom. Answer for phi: -0.23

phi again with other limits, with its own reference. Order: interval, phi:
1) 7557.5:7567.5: -0.26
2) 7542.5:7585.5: -0.34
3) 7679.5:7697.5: -0.36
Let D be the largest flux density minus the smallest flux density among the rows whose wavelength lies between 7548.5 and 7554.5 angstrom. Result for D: 0.208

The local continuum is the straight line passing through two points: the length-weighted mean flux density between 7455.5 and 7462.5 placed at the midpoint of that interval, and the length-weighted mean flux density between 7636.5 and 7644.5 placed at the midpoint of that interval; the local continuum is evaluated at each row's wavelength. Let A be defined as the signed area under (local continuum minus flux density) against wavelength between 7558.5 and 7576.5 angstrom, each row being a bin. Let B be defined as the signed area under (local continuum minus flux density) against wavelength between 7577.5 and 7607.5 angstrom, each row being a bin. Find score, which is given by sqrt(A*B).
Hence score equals 2.0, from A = -2.2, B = -1.8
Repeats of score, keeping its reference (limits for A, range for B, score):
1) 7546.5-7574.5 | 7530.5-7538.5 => 1.7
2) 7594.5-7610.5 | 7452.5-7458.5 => 0.5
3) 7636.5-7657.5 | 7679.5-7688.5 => 0.4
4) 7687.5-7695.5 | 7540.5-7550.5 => 0.4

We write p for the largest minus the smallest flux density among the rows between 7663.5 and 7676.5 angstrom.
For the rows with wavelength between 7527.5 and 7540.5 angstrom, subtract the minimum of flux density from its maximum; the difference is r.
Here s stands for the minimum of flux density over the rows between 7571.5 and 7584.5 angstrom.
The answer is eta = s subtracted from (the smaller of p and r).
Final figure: -4.93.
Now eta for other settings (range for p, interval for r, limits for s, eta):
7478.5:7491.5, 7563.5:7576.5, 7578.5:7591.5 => -4.78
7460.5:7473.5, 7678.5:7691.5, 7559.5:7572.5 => -4.91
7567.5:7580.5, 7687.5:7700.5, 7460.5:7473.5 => -4.79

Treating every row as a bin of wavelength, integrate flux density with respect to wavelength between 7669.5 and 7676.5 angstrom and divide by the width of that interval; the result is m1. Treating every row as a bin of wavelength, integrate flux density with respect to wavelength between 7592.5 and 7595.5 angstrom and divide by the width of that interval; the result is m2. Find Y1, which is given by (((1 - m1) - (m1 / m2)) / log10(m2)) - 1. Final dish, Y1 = -7.8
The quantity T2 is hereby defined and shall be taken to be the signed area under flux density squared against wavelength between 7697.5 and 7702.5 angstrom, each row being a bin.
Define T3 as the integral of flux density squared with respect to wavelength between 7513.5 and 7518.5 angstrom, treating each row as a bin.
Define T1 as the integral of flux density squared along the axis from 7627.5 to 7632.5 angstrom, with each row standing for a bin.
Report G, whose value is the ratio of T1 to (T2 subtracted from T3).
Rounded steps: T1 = 116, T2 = 107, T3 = 130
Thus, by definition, 5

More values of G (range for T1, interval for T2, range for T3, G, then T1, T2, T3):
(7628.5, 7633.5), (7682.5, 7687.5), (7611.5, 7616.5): 23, 117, 114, 119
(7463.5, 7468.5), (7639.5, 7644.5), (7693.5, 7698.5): -32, 129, 118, 114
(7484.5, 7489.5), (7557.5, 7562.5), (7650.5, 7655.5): -17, 132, 124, 116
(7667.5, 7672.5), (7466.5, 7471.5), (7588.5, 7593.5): -9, 110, 132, 120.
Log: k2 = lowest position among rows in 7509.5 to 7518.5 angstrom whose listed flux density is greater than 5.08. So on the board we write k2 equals 7510.0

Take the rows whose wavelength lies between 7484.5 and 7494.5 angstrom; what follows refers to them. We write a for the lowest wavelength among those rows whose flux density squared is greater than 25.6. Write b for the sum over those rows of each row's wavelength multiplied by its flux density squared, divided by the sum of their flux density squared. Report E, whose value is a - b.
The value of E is -4.4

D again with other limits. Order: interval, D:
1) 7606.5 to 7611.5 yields 0.048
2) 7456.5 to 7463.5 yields 0.238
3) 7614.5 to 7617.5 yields 0.016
